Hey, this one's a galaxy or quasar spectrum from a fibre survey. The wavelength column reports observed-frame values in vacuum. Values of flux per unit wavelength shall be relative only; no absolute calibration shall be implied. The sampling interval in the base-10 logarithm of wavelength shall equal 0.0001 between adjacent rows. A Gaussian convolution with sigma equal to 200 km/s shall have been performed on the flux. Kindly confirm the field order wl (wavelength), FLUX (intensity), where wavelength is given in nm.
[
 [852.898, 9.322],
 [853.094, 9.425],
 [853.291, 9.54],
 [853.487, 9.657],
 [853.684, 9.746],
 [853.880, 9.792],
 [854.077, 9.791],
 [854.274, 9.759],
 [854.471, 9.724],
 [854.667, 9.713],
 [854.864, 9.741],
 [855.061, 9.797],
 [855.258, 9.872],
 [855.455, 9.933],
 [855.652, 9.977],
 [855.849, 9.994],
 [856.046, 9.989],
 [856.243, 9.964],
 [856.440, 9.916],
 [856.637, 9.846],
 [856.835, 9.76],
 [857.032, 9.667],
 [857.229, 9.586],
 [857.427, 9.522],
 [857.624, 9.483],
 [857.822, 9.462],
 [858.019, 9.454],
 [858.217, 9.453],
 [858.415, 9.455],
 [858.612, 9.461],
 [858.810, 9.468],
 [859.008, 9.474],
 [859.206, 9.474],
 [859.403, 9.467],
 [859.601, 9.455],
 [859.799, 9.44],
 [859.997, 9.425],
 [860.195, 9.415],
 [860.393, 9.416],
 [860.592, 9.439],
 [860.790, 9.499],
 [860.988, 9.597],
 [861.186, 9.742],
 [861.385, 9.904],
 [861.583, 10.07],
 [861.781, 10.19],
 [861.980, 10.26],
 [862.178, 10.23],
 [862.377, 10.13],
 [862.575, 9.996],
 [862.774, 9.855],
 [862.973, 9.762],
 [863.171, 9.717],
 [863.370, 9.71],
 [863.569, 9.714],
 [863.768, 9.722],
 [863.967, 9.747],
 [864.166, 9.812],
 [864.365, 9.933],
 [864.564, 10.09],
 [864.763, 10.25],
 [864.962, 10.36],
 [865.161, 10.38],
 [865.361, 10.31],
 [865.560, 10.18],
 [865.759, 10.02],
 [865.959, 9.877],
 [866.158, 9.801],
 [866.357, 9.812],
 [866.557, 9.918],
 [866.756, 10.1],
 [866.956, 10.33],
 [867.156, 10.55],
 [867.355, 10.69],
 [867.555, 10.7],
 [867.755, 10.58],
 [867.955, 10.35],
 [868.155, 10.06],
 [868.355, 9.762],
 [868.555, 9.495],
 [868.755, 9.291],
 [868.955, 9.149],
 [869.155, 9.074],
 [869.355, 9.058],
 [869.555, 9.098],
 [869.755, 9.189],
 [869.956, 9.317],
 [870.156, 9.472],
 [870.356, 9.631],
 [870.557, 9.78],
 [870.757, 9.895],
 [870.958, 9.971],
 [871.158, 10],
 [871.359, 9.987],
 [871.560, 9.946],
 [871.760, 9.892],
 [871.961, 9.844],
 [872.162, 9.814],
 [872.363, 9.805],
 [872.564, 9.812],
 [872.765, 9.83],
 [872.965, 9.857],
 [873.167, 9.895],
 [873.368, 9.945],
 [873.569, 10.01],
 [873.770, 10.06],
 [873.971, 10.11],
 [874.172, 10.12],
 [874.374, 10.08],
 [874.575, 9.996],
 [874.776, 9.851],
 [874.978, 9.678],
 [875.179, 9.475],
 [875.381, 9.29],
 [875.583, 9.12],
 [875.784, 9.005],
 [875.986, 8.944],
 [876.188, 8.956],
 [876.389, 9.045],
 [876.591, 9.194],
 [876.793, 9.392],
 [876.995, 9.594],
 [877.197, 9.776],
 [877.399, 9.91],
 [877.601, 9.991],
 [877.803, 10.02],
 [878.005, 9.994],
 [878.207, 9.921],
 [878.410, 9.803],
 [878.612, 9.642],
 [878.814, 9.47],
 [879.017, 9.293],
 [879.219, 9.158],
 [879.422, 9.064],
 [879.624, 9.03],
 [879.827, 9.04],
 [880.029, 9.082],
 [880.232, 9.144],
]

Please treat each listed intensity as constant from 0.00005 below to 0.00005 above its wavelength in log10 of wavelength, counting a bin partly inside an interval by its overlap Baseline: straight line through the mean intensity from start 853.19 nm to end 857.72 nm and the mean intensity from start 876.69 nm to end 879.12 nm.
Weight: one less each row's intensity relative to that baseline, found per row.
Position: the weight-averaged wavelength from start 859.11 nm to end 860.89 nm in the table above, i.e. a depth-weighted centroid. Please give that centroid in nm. 860.00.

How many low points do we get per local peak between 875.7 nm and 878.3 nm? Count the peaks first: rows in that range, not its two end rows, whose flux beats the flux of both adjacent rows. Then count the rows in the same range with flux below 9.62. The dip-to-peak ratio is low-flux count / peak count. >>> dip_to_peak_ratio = 7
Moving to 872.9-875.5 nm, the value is 2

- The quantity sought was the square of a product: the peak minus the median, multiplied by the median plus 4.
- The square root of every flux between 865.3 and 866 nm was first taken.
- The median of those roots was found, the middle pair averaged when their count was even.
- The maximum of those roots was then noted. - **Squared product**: 0.056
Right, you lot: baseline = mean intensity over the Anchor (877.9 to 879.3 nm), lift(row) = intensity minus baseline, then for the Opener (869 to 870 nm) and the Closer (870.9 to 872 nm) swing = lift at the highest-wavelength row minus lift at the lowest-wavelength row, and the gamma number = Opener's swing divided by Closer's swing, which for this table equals -1.9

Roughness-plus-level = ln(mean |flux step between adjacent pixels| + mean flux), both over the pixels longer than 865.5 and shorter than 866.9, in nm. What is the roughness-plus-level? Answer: 2.310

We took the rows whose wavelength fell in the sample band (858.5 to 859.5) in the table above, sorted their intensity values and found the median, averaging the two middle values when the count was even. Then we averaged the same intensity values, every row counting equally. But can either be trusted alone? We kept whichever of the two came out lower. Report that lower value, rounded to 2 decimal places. 9.47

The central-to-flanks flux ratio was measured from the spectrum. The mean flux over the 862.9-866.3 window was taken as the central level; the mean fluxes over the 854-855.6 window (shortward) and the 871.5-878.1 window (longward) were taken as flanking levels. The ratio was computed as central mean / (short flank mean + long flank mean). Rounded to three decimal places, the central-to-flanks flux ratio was 0.511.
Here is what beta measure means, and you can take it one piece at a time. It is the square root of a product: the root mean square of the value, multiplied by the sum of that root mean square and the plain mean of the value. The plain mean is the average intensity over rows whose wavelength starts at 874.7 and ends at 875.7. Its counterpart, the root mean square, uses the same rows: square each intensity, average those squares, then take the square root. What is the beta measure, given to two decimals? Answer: 13.41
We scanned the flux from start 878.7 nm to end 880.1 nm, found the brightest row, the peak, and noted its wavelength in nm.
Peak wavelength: 878.814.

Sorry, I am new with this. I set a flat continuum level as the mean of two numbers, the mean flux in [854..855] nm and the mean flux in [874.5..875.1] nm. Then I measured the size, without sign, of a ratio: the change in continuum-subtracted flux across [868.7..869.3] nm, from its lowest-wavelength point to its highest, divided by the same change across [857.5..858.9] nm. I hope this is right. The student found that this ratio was 14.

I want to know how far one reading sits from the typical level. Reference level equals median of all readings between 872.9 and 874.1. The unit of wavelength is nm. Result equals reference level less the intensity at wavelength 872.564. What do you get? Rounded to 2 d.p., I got 0.17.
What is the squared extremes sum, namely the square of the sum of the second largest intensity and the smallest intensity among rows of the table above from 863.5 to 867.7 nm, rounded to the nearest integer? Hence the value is 416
